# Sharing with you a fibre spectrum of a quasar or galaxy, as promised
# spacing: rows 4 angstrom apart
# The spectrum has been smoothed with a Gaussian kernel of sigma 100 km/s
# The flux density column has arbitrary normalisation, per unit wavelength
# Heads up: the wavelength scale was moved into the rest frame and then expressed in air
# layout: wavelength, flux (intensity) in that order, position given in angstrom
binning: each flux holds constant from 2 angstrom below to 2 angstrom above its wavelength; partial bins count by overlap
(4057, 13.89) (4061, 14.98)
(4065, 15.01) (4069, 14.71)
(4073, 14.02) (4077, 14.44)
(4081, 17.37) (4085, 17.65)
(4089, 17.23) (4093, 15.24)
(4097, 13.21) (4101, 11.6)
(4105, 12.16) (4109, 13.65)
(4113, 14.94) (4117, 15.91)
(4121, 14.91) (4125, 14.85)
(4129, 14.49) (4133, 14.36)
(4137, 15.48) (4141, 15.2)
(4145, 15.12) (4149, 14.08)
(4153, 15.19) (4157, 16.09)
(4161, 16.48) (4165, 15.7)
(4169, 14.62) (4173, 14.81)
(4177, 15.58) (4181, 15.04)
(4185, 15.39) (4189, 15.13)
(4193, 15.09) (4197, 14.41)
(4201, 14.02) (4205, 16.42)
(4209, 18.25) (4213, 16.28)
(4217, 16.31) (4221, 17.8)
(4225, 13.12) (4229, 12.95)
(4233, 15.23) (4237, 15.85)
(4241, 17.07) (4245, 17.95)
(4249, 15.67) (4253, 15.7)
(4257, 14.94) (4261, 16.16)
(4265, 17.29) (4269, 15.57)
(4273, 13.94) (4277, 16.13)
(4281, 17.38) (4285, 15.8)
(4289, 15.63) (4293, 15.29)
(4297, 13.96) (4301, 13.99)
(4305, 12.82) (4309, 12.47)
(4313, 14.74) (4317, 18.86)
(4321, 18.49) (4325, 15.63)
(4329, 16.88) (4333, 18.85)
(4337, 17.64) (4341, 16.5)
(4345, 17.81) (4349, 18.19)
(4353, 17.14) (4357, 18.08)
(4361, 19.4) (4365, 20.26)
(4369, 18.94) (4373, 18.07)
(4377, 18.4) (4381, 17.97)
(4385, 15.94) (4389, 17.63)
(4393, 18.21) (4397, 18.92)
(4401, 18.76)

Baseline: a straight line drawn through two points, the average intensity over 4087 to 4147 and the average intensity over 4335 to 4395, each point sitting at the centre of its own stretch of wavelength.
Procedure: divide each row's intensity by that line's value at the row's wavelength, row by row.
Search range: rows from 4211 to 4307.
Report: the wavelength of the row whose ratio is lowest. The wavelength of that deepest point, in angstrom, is 4305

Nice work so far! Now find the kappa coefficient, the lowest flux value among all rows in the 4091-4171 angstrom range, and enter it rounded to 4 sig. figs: 11.60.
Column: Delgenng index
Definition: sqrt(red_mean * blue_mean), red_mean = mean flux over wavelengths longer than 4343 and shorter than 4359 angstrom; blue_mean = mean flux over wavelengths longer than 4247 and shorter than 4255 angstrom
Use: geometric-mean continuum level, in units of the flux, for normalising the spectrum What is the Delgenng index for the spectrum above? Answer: 16.7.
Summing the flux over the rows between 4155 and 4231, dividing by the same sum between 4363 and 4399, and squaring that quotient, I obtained 3.2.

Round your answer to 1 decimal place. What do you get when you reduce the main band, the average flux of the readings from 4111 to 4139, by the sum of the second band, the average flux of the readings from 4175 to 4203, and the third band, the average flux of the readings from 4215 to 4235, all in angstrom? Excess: -15.0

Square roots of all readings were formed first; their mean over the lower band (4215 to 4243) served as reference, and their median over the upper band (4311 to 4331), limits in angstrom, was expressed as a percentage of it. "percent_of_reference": 105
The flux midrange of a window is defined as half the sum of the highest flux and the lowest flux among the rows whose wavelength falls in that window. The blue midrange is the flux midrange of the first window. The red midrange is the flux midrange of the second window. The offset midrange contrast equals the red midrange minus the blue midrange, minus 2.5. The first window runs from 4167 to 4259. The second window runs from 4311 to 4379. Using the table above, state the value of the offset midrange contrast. -0.6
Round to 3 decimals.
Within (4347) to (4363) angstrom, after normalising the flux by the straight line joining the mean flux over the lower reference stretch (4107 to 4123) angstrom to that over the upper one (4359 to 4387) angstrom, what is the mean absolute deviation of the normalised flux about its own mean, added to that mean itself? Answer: 1.034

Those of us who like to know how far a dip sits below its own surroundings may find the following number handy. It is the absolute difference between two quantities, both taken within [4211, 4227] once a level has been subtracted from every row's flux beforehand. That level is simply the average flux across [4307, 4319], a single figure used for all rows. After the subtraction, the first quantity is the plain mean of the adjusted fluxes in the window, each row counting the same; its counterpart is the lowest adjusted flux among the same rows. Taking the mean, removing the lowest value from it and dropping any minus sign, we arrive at 2.8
